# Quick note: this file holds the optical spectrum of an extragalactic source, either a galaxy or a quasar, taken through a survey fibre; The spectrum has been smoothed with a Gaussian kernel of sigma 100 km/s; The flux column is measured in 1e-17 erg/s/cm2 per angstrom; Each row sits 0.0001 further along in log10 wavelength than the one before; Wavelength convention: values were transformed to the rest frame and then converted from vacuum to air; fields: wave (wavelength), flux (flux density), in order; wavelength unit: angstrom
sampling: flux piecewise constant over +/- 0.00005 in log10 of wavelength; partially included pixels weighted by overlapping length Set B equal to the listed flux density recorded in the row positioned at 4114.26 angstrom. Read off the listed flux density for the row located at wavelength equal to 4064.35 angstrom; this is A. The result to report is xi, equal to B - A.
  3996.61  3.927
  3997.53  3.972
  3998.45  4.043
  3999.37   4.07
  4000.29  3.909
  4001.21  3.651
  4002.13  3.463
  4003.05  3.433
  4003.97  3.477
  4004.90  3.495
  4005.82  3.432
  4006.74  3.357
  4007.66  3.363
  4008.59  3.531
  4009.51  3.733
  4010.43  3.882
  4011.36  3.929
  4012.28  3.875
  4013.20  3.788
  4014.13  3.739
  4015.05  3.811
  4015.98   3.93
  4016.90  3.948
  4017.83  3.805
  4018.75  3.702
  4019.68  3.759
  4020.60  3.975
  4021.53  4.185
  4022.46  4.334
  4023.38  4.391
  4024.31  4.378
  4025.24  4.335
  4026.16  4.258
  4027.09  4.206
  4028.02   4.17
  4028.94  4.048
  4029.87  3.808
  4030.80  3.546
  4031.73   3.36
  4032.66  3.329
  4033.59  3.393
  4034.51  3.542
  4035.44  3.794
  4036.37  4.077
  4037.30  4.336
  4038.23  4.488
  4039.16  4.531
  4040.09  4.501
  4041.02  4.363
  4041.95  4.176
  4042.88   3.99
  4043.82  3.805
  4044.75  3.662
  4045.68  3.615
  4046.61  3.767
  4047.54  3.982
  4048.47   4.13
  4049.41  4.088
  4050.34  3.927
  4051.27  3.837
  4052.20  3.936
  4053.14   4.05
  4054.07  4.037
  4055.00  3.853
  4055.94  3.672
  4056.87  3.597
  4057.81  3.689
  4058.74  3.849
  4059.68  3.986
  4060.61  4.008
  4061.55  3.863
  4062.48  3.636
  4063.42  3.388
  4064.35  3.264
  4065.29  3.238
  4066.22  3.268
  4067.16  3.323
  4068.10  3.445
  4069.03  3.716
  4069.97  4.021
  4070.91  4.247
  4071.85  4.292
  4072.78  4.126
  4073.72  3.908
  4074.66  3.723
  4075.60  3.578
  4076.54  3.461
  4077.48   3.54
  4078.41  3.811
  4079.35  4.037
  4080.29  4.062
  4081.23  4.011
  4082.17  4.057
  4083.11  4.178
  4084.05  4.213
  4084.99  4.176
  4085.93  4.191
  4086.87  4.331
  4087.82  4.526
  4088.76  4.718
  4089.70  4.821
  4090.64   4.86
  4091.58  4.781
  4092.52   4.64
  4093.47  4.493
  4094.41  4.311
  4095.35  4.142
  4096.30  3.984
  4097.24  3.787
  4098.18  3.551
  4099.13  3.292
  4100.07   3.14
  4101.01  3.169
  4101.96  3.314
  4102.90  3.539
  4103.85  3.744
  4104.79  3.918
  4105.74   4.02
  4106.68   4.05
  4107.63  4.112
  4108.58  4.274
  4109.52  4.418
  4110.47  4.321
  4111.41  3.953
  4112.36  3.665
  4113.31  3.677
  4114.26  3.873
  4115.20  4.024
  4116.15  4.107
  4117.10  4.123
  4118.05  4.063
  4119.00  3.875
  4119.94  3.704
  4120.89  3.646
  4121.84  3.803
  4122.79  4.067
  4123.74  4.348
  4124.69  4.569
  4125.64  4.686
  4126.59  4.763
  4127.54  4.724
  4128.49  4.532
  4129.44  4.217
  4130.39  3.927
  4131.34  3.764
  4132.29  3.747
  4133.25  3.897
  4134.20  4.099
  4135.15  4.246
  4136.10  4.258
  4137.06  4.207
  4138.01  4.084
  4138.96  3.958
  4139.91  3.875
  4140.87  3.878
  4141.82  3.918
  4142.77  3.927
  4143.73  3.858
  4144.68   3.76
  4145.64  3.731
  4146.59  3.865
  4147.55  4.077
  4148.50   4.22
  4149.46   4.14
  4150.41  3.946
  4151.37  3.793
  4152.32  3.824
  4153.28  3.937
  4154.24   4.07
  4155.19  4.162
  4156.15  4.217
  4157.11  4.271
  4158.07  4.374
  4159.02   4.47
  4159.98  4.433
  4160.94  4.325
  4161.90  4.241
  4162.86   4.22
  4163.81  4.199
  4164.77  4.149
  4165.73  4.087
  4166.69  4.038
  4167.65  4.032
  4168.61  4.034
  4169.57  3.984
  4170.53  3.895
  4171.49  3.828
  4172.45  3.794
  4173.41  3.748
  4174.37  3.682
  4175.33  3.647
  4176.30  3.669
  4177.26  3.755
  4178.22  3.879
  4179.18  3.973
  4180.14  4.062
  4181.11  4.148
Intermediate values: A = 3.264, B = 3.873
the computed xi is 0.6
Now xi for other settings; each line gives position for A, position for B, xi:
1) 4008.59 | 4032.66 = -0.2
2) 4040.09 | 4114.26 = -0.6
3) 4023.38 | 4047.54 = -0.4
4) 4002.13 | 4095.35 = 0.7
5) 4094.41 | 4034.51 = -0.8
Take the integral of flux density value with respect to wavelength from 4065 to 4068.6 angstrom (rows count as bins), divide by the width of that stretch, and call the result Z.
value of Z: 3.33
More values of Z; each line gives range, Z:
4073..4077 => 3.69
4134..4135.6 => 4.19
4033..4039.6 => 4.01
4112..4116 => 3.84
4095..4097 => 4.02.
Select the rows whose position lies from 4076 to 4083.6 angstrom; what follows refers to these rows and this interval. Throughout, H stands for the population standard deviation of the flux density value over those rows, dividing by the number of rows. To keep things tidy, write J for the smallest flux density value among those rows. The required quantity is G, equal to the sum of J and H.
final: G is 3.71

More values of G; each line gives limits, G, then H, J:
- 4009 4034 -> 3.63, 0.30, 3.329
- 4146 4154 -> 3.94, 0.14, 3.793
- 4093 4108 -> 3.54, 0.40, 3.14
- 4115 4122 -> 3.82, 0.17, 3.646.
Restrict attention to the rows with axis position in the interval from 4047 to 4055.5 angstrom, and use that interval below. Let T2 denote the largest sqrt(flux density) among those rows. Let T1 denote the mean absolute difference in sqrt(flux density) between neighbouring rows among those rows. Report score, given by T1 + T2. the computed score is 2.06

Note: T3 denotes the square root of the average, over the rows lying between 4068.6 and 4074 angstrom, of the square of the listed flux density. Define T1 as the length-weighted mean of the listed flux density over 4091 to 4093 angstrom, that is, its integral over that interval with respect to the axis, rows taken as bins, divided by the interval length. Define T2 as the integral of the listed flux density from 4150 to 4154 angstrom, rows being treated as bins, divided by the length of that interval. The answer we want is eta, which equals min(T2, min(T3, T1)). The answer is 3.88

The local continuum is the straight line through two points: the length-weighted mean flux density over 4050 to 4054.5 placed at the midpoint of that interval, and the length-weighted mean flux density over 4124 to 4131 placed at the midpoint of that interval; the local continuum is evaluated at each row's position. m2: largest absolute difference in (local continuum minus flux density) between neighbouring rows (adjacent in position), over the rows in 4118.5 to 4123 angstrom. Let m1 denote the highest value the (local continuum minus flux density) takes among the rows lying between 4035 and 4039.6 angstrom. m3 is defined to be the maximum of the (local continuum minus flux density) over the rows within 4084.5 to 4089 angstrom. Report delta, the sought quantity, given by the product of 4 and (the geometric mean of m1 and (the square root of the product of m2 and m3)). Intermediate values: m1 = 0.05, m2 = 0.258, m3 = 0.0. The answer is 0.18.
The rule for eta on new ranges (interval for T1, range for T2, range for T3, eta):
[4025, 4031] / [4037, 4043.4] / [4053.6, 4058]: 3.77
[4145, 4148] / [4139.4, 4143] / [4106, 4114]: 3.87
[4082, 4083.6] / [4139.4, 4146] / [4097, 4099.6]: 3.55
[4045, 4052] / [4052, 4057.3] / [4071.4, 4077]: 3.85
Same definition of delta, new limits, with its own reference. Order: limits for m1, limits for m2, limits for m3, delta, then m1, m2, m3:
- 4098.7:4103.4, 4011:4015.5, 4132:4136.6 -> 2.21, 1.15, 0.093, 0.8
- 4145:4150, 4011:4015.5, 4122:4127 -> 1.61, 0.86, 0.093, 0.4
